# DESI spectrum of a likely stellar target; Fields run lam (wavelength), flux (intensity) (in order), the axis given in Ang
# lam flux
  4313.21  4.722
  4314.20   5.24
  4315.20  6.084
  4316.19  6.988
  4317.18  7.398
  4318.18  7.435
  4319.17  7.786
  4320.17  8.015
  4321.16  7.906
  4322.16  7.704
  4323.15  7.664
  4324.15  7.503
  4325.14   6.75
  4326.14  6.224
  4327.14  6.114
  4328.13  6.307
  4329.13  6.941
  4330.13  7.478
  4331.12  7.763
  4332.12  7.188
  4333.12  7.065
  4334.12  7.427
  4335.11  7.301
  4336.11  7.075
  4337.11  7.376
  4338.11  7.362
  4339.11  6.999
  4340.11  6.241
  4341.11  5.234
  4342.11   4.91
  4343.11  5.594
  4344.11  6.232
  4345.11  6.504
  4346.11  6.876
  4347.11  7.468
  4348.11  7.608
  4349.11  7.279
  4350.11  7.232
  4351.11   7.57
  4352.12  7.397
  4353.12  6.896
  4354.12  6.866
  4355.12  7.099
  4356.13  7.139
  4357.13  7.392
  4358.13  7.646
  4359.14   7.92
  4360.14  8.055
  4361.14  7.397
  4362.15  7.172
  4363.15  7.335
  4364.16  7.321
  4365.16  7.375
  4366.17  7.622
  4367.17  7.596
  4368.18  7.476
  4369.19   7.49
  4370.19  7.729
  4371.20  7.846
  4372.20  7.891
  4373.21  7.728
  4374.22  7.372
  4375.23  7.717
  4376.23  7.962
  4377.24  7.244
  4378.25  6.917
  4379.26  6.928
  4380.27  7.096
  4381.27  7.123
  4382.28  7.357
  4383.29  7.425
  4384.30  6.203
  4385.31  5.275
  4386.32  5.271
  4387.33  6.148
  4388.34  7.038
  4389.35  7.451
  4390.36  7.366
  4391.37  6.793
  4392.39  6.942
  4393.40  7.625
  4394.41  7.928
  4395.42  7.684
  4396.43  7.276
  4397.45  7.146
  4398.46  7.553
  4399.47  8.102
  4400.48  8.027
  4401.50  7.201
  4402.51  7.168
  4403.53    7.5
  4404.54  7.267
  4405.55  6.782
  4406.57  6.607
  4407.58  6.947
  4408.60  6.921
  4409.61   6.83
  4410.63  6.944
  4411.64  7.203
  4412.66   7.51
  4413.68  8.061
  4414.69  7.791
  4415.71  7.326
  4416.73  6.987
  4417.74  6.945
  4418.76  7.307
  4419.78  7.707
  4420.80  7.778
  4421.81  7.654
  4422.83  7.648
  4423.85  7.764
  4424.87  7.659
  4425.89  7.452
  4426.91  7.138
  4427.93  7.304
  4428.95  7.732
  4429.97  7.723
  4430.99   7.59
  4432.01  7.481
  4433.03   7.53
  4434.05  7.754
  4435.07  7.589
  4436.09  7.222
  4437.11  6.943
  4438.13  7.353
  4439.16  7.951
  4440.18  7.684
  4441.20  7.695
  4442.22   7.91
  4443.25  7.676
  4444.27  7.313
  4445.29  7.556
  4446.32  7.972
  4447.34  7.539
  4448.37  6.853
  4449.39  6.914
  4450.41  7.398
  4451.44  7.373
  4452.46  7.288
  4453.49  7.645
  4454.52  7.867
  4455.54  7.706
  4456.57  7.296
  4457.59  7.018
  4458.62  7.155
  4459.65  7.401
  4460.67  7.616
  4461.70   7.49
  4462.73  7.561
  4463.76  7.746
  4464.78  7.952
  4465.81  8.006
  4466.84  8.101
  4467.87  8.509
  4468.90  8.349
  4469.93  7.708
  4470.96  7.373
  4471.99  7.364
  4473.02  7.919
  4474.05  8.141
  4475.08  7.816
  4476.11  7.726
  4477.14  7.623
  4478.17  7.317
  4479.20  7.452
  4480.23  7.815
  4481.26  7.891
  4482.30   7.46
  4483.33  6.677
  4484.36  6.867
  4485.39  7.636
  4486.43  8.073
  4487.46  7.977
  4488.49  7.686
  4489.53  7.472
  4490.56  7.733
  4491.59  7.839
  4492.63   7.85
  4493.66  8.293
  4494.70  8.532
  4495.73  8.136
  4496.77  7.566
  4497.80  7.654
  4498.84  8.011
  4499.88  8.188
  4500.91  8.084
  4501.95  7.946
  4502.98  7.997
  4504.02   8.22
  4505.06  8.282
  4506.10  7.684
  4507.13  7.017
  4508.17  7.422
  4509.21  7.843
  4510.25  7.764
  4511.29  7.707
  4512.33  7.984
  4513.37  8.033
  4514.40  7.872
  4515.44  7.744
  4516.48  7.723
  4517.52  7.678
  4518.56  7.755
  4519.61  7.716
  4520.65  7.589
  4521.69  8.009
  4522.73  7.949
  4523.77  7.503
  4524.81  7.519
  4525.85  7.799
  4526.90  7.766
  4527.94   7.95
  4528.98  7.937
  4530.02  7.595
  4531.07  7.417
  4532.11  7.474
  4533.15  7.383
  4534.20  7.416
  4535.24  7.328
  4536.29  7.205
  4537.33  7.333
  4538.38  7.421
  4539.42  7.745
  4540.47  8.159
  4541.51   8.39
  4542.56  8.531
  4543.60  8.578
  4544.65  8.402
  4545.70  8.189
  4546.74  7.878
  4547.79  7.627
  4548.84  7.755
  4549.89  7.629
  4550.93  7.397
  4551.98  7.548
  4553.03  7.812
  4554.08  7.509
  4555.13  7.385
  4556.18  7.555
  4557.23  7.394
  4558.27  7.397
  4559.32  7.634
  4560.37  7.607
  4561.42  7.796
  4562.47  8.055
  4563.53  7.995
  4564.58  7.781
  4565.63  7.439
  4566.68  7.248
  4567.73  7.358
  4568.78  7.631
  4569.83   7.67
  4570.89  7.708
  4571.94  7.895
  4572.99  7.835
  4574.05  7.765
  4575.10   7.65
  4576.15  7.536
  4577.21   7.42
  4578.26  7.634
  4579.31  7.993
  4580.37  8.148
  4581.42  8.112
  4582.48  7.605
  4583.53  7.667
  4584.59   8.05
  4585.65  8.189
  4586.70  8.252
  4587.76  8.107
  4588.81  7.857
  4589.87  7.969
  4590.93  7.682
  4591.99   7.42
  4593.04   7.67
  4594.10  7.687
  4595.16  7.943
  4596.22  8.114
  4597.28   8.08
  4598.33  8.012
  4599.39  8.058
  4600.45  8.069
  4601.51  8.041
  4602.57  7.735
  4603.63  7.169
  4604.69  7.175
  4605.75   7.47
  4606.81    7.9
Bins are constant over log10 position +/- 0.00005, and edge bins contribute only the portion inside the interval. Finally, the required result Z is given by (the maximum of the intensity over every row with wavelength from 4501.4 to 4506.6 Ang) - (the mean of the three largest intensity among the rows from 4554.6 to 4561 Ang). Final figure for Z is 0.7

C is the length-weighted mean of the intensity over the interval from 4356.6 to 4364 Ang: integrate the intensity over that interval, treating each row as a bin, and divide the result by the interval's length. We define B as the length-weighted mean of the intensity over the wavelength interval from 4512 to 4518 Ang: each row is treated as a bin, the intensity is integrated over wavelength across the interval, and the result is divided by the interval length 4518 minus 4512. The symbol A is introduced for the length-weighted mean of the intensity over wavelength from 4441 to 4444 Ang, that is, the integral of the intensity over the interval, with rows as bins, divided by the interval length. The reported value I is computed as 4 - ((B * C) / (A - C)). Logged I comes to -325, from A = 7.73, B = 7.8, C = 7.5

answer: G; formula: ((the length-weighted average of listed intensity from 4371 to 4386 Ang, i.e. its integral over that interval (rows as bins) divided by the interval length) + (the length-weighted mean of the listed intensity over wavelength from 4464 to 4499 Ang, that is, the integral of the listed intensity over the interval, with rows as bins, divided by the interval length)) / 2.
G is 7.47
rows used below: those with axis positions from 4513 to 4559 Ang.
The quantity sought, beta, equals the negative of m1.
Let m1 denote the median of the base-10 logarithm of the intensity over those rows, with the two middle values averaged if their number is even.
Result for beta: -0.886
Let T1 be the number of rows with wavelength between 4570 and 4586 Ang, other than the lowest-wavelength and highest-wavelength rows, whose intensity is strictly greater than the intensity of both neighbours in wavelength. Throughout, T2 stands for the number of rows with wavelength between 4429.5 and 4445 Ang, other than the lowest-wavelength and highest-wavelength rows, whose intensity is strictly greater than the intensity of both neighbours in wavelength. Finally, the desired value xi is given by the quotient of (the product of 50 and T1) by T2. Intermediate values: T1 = 2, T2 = 3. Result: 33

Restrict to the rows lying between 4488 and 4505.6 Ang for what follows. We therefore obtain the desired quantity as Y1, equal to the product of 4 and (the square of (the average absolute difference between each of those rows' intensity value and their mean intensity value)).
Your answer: 0.22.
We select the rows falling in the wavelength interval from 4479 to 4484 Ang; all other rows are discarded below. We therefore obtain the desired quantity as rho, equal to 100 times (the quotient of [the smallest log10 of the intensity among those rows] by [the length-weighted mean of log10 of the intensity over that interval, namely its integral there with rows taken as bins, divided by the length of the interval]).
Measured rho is 94.7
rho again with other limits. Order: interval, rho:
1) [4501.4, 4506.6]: 98.0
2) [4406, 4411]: 98.3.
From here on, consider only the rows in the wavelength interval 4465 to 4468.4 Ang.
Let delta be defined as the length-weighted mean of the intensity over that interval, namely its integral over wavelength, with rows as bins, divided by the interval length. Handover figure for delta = 8.2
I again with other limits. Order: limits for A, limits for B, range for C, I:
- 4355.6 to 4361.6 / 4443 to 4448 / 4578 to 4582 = 157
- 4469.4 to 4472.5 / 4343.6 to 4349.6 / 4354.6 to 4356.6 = -126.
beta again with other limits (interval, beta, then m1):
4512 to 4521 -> -0.889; 0.889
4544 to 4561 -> -0.882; 0.882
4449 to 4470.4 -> -0.882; 0.882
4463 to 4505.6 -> -0.895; 0.895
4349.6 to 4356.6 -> -0.854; 0.854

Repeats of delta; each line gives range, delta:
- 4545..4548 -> 8.0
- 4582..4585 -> 7.8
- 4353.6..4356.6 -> 7.0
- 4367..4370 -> 7.5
